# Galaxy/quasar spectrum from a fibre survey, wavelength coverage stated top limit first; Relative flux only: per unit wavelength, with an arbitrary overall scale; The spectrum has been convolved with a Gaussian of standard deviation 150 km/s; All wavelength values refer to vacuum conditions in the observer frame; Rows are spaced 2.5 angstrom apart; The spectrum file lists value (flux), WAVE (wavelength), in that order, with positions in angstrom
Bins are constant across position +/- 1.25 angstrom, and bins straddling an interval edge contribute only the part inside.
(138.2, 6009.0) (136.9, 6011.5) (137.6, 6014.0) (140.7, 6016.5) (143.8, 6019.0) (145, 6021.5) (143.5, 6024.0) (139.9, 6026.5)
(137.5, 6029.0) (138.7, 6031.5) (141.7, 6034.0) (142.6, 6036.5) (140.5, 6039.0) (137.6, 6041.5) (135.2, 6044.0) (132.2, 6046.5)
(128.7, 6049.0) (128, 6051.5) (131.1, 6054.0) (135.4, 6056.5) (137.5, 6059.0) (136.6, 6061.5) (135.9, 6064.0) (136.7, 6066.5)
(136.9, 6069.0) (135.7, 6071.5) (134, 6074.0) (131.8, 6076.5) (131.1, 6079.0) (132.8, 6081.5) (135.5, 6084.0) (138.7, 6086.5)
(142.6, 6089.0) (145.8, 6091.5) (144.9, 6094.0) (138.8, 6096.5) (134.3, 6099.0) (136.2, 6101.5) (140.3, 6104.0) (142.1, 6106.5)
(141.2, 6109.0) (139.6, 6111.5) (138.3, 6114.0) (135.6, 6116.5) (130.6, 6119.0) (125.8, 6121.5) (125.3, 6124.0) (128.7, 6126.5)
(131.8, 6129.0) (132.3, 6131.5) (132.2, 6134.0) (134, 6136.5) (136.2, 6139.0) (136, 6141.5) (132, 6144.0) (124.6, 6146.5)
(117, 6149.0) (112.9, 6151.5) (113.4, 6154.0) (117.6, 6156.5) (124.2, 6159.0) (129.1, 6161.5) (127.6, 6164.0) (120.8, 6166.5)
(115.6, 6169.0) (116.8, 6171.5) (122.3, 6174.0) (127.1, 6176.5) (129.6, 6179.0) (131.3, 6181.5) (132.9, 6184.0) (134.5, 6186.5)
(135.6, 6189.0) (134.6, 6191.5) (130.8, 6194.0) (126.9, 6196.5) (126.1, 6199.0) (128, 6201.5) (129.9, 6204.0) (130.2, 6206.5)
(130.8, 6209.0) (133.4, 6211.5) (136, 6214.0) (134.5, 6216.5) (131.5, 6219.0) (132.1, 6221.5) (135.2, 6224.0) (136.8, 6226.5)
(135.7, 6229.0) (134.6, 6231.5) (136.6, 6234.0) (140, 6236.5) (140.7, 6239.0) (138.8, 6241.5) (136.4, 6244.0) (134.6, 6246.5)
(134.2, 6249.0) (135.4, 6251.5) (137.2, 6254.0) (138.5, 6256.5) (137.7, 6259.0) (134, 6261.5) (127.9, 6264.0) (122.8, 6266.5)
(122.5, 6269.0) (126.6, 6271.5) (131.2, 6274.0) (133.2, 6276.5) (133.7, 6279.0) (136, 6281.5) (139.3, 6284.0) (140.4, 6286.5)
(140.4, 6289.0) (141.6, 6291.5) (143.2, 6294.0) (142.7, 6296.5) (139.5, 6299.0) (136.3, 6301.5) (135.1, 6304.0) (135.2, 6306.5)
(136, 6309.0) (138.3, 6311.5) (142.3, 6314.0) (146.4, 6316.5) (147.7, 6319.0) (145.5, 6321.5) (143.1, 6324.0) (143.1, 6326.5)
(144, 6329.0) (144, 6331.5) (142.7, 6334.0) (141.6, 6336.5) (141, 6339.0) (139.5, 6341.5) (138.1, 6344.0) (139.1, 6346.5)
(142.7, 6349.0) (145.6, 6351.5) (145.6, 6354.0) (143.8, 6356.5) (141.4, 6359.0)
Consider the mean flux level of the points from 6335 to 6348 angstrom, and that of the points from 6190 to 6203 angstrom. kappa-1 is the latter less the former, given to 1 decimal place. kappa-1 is -10.6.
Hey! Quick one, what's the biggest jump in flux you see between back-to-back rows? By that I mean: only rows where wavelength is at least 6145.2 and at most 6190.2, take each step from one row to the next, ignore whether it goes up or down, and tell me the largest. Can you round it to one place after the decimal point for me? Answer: 7.6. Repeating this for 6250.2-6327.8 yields 6.1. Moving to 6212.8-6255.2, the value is 3.4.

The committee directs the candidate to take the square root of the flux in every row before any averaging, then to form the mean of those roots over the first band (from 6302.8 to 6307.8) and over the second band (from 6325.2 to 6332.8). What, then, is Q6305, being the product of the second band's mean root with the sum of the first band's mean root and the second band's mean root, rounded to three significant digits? 283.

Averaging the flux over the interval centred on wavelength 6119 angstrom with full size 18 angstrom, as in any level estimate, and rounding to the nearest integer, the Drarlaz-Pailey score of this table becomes 132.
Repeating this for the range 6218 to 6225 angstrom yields 133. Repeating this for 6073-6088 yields 134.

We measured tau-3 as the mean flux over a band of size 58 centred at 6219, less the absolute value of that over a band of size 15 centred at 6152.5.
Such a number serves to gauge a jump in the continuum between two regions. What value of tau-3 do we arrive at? 15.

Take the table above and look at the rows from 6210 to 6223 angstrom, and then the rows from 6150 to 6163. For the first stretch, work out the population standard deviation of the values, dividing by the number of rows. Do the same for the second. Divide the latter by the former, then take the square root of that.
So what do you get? 2.0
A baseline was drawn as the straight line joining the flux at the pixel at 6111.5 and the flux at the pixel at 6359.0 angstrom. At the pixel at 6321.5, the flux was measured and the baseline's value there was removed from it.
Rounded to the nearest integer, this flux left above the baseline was 4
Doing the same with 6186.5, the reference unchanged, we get -6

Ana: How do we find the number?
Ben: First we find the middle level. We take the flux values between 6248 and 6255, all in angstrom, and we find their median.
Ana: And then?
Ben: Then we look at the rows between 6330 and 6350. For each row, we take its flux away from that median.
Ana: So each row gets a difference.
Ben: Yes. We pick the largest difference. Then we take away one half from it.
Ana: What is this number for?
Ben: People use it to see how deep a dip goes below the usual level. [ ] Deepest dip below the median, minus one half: -3.2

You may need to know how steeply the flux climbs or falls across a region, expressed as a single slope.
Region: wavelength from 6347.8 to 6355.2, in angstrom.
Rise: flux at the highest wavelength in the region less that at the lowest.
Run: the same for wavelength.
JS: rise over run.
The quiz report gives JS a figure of 0.58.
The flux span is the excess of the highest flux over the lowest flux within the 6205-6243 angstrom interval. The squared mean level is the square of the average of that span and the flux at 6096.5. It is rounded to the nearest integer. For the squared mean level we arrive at 5573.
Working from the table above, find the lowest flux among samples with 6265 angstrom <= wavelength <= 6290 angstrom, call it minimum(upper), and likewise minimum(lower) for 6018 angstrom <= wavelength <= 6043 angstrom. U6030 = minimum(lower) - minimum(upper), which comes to 15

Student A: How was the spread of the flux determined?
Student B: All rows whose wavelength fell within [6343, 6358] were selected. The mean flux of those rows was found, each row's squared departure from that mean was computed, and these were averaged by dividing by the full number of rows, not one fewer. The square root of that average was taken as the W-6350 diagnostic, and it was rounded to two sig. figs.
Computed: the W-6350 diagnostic 2.9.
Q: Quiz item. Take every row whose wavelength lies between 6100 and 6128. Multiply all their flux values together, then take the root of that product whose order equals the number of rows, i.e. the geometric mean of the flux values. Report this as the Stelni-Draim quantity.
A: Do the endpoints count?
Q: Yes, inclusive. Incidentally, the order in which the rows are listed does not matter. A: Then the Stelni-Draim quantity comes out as 135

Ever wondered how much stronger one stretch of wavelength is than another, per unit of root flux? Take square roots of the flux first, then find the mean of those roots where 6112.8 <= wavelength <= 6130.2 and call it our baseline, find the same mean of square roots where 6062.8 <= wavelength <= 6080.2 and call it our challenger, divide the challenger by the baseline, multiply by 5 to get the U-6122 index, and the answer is 5.07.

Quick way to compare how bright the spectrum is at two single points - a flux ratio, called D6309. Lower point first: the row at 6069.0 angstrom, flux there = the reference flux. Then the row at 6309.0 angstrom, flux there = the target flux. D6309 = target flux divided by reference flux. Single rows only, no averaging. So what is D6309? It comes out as 0.99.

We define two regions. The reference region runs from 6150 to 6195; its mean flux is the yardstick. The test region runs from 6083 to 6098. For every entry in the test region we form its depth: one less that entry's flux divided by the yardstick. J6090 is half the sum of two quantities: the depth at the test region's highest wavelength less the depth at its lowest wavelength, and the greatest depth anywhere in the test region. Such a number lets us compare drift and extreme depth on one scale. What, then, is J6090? -0.054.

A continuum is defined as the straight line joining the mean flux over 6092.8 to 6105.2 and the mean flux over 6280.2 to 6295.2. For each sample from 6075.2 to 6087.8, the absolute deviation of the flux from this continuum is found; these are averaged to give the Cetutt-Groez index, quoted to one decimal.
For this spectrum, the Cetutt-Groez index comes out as 4.8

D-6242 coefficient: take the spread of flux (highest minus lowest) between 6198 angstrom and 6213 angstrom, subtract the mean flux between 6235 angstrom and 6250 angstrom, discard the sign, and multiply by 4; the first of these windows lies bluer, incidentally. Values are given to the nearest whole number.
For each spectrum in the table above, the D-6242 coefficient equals 521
